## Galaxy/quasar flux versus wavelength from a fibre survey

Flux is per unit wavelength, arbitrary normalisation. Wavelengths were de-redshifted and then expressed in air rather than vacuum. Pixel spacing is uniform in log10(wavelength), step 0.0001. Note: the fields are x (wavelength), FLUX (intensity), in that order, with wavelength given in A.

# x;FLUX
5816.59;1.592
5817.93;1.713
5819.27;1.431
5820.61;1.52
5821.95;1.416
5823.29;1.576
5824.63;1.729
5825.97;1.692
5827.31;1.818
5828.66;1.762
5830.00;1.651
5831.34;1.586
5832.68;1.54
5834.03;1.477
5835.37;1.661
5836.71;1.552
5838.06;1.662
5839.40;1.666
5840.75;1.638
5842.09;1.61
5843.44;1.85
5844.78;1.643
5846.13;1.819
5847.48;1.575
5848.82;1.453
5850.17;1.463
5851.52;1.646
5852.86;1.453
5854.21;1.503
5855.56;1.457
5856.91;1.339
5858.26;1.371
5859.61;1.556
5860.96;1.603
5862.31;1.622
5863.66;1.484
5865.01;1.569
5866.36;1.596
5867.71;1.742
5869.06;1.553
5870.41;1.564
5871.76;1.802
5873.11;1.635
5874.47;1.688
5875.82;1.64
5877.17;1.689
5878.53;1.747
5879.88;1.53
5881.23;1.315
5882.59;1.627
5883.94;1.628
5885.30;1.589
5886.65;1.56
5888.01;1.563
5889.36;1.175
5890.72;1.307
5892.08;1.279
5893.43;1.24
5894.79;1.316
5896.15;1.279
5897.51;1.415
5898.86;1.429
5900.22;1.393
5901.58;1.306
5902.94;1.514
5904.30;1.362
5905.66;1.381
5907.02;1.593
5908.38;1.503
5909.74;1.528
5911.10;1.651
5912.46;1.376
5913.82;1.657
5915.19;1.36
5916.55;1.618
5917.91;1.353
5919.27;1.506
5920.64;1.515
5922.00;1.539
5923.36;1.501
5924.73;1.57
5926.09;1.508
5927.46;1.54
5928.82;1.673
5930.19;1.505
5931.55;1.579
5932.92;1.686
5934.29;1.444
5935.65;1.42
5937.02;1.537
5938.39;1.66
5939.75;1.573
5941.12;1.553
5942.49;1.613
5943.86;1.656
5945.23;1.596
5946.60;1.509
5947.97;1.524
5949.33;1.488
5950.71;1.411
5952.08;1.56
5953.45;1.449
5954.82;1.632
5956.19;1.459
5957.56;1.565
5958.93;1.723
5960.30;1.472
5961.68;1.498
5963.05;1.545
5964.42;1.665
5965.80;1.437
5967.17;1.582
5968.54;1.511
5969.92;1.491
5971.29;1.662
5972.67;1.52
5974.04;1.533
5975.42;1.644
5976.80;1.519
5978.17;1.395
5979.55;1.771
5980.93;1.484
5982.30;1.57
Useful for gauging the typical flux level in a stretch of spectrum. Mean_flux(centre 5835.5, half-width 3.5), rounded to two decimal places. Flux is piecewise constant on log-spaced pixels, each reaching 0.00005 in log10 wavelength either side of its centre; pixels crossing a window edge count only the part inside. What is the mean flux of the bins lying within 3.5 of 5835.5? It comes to 1.58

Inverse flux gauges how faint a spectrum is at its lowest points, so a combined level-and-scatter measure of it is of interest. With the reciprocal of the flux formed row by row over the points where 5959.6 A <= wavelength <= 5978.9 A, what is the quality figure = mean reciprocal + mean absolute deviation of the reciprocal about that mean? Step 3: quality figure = 0.679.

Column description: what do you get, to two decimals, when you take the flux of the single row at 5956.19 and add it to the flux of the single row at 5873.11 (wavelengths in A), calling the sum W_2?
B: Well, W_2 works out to 3.09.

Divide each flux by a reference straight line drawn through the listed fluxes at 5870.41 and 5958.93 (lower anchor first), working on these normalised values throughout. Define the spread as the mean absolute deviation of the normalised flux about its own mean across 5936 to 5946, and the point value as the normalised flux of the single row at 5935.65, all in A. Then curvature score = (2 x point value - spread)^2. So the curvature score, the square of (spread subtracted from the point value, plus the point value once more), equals 2.8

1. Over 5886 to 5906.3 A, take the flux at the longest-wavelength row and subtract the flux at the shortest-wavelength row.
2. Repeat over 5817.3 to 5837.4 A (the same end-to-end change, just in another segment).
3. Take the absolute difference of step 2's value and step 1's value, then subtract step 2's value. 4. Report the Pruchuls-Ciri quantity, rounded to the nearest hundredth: 0.18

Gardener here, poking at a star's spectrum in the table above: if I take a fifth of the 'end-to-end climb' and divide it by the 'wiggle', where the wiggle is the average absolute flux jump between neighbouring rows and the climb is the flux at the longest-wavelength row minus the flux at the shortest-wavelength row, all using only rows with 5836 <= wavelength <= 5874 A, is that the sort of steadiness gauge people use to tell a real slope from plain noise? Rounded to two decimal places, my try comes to 0.15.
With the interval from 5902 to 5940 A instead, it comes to 0.09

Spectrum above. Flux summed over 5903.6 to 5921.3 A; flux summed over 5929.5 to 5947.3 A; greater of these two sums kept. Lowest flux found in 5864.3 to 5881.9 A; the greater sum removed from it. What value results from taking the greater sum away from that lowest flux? -19.0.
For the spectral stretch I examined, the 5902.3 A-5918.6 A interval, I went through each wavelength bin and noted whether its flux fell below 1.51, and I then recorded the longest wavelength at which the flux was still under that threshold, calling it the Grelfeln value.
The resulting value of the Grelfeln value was 5917.91 A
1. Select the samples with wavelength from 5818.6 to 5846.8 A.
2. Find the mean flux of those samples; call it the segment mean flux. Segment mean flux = 1.63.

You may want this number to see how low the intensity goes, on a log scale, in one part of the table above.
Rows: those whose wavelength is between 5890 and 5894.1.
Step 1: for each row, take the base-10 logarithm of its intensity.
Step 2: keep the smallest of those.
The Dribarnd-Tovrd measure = 0.093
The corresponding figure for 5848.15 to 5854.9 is 0.162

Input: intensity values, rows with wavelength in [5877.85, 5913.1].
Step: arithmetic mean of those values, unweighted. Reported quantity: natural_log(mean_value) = 0.369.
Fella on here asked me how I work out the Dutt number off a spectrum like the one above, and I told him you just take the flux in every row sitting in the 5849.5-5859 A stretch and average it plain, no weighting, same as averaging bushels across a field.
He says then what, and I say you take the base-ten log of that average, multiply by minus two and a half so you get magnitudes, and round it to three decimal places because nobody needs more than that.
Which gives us -0.412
